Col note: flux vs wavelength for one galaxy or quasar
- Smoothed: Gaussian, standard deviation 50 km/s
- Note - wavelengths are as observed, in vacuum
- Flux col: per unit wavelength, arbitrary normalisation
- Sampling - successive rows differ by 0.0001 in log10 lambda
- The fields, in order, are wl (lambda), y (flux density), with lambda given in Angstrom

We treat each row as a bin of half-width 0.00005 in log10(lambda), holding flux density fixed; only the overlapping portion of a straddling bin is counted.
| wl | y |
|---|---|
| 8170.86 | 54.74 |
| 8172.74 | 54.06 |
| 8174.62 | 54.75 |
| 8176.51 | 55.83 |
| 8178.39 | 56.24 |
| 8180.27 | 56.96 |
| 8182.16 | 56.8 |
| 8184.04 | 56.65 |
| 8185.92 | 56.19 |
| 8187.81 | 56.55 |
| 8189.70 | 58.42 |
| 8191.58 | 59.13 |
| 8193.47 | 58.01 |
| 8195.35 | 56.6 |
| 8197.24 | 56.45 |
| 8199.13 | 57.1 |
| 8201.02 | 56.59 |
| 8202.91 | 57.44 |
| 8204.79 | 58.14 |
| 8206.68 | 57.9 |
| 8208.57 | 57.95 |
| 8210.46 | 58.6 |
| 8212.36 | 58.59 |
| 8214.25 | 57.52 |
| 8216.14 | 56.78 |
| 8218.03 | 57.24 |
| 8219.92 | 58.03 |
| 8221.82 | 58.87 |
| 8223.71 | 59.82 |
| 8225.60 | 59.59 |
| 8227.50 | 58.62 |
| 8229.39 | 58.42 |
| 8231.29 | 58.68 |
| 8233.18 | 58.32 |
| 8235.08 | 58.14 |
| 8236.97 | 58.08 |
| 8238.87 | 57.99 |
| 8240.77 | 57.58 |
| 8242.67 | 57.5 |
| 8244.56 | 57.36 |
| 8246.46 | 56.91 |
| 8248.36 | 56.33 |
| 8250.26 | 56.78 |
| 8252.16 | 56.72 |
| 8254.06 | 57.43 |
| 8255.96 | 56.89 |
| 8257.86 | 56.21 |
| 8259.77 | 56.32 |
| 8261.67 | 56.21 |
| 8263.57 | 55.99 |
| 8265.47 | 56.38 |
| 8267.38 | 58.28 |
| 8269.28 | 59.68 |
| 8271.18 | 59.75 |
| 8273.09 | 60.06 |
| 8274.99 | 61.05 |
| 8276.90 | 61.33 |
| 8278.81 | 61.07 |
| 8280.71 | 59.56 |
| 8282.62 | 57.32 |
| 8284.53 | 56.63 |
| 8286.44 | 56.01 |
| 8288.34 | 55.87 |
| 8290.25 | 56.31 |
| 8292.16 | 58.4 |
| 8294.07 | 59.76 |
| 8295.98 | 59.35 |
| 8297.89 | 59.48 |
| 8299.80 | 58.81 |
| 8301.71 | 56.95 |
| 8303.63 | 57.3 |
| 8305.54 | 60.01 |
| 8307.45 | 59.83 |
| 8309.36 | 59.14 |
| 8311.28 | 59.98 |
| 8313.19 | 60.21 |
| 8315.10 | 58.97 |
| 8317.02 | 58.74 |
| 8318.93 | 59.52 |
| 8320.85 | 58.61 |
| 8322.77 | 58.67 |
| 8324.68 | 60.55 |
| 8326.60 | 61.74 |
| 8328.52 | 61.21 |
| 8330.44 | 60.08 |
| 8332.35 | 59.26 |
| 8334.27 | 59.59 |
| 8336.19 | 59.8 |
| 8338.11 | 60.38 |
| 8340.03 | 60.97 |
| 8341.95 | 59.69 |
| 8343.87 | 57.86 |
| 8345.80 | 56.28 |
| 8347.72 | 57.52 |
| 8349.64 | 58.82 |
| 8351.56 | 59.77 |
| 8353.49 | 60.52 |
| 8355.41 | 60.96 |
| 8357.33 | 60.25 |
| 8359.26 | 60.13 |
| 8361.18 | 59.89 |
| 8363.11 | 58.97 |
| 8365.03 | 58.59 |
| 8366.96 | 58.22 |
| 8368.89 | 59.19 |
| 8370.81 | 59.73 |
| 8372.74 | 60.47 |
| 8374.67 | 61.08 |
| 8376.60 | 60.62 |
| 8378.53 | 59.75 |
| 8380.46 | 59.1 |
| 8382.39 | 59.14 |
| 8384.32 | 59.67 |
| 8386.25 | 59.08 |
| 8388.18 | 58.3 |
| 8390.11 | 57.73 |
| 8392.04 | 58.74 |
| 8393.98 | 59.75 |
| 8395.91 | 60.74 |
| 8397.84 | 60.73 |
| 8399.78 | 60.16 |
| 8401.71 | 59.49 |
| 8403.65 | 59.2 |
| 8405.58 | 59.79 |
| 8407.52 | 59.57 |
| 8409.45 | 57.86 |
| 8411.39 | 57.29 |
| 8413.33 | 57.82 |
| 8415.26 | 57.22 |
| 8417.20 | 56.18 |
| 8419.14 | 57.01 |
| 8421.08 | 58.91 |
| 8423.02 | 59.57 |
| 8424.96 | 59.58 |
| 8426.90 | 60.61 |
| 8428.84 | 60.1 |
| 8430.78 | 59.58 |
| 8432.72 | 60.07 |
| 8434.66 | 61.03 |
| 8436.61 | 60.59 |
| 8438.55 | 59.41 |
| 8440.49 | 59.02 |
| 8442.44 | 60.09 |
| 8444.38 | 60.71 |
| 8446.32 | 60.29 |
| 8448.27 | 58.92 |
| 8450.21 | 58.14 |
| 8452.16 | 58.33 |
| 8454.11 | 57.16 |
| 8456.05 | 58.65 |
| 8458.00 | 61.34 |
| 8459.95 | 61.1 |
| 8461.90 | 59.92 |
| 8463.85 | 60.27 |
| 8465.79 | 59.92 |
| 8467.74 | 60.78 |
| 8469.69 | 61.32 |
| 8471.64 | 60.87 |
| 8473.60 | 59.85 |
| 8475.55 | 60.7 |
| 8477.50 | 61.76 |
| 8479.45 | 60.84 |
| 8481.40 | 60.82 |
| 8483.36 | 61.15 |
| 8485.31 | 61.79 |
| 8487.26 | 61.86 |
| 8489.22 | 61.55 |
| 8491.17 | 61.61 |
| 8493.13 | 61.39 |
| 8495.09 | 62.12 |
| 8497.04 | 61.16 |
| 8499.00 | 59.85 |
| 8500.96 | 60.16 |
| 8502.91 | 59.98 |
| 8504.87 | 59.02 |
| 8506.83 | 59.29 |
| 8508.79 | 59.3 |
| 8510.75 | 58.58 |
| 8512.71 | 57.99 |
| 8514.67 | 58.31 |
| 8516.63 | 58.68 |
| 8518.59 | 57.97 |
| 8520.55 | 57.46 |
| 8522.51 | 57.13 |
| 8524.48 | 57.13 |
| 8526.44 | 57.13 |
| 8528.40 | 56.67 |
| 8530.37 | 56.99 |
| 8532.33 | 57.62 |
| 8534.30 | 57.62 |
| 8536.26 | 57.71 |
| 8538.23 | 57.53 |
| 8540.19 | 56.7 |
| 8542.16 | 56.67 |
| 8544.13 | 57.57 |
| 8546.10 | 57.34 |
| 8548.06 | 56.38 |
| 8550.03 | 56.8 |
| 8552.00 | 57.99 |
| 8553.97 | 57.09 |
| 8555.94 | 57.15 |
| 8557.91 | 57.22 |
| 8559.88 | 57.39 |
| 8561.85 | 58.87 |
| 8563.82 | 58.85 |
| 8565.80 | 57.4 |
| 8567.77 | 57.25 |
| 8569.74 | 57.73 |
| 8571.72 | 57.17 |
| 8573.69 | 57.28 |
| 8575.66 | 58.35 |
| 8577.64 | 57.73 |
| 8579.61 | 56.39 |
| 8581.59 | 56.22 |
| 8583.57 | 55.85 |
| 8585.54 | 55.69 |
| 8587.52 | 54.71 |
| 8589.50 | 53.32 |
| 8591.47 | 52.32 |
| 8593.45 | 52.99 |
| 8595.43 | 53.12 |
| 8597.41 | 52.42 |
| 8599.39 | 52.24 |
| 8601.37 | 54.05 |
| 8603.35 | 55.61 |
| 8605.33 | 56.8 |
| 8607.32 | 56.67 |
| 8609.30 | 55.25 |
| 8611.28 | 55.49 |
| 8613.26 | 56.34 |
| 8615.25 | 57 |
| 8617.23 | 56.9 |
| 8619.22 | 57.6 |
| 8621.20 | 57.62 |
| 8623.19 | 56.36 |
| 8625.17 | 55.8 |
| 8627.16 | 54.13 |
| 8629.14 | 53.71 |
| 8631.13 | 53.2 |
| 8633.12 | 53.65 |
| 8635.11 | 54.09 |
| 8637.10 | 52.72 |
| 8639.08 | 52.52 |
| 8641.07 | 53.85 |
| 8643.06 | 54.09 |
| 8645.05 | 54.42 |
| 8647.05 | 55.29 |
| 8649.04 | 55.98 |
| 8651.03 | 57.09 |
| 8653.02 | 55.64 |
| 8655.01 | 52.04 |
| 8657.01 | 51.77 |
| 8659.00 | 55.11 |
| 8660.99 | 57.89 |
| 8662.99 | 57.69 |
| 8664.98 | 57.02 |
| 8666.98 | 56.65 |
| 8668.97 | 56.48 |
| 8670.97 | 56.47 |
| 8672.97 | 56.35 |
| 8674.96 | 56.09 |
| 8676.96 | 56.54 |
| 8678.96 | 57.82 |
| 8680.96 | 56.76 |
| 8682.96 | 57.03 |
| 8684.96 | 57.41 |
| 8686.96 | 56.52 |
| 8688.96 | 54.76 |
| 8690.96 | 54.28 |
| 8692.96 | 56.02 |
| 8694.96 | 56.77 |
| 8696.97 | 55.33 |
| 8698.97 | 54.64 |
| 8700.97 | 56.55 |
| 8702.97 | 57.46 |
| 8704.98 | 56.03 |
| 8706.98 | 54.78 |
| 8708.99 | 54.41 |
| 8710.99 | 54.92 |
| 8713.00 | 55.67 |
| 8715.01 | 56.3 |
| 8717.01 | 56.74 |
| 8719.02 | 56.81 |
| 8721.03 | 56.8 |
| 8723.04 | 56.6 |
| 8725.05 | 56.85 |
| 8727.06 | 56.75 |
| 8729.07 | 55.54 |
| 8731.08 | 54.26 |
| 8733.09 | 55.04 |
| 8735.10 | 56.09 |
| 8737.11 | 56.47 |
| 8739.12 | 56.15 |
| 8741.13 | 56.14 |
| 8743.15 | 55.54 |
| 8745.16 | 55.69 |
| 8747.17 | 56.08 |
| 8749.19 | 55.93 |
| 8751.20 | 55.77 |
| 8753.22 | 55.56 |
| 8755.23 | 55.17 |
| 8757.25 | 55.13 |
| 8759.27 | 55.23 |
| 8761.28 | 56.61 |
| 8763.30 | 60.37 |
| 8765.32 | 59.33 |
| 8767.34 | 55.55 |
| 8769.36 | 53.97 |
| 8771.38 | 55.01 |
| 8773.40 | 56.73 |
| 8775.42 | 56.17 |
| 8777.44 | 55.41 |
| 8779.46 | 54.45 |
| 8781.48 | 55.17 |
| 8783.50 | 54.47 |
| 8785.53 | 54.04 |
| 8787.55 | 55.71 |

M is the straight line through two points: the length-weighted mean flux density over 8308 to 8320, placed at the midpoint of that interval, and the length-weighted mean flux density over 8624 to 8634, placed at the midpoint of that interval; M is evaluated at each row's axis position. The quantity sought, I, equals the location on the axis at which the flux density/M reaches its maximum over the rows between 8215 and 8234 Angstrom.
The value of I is 8223.71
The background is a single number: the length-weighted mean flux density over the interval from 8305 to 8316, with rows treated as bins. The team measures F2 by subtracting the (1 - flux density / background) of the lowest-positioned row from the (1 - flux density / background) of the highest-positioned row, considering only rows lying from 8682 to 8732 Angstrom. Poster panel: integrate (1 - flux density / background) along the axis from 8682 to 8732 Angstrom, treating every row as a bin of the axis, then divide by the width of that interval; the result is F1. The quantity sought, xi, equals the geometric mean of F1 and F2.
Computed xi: 0.054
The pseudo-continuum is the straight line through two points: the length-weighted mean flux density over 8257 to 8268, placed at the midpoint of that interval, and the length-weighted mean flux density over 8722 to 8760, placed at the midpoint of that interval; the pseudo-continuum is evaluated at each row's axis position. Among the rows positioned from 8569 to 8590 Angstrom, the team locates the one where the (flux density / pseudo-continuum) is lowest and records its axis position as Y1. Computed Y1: 8589.50 Angstrom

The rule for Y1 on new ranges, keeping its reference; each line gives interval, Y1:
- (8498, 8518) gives 8512.71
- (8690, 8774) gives 8769.36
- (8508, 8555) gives 8548.06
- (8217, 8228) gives 8218.03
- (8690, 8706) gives 8690.96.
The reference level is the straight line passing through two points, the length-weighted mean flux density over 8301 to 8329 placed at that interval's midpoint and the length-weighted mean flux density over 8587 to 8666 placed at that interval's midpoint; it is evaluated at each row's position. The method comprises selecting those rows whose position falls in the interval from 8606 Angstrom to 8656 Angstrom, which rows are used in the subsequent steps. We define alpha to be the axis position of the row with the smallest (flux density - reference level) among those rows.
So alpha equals 8655.01 Angstrom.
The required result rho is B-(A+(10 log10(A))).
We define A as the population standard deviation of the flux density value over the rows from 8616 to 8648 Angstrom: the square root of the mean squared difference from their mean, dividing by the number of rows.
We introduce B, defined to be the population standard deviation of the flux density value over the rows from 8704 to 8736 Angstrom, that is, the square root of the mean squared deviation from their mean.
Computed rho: -2.7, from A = 1.60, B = 0.9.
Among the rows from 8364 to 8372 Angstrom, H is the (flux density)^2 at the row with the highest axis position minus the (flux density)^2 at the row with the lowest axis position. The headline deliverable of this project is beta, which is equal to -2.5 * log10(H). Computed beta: -5.3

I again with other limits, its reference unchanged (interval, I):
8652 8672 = 8660.99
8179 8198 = 8191.58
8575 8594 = 8575.66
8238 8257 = 8238.87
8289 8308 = 8305.54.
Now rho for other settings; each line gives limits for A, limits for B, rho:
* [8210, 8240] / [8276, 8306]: 2.2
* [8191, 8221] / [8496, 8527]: 1.5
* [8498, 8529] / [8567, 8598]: 0.6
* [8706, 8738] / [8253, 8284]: 1.5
